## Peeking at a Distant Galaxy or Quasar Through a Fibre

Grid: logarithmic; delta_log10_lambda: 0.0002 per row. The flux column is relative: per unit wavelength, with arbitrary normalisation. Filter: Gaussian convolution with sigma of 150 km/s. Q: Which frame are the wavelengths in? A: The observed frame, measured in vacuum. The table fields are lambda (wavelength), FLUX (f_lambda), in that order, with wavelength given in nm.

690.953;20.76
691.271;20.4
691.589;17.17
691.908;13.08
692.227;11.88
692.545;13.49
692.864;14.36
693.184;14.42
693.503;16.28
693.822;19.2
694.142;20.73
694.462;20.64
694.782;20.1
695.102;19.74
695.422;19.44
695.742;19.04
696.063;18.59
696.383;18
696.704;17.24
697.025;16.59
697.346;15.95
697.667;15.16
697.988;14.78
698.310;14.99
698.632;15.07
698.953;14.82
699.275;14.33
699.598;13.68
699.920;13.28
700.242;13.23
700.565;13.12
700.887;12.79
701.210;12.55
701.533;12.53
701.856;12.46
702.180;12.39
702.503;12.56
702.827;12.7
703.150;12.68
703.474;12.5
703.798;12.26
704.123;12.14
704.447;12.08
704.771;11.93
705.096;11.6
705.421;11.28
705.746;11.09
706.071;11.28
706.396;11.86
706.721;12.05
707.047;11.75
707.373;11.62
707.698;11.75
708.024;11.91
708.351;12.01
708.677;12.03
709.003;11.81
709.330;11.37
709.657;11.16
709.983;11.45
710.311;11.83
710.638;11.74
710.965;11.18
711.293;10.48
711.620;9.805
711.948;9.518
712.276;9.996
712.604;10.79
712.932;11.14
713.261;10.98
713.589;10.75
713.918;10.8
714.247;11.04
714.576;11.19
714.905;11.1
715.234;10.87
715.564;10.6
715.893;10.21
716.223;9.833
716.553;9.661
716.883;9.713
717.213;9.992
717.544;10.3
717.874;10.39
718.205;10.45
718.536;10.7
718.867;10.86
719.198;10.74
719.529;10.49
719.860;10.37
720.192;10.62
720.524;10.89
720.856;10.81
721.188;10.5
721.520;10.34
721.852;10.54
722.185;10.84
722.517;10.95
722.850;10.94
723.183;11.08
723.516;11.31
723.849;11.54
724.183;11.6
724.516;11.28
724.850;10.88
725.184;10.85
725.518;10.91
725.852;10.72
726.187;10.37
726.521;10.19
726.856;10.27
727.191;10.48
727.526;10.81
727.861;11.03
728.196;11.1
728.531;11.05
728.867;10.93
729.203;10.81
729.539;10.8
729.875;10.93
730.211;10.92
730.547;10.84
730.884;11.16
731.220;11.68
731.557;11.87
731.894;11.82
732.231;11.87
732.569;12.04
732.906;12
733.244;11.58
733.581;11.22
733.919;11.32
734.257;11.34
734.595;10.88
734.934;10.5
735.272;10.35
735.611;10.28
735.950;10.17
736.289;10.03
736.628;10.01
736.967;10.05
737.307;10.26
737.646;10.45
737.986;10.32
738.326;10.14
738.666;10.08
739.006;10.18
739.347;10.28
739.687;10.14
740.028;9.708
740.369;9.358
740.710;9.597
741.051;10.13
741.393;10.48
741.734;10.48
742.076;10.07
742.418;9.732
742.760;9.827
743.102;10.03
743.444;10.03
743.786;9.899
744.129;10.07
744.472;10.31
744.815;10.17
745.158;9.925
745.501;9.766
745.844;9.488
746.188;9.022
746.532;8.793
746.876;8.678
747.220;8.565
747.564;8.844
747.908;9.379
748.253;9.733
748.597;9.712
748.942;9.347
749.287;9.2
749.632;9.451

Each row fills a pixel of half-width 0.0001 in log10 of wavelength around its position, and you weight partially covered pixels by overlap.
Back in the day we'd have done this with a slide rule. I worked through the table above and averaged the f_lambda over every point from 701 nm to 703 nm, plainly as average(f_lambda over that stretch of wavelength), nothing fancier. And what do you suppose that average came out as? 12.5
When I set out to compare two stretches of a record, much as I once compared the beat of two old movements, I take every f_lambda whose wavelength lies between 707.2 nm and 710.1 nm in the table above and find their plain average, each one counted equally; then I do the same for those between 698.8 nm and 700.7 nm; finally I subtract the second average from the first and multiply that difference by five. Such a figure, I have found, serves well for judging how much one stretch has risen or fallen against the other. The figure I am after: -10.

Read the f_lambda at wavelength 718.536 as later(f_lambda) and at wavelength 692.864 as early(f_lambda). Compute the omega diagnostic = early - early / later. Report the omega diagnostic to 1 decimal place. 13.0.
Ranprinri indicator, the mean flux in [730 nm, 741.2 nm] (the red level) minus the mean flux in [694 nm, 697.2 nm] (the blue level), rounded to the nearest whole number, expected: -8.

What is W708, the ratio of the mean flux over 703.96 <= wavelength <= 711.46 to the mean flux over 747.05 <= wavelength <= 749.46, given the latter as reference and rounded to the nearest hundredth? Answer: 1.26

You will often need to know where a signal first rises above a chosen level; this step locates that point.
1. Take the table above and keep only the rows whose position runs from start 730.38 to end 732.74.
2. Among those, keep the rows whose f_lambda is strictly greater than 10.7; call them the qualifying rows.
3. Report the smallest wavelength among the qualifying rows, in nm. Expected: 730.547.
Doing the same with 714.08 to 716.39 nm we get 714.247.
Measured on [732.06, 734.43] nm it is 732.231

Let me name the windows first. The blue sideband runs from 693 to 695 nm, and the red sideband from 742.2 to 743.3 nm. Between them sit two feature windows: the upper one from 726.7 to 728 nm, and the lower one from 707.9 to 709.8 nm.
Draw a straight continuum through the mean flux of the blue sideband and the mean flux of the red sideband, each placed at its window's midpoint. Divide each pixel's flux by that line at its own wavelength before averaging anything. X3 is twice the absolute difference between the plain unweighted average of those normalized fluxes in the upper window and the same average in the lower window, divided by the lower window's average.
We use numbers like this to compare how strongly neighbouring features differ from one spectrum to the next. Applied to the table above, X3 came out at 0.29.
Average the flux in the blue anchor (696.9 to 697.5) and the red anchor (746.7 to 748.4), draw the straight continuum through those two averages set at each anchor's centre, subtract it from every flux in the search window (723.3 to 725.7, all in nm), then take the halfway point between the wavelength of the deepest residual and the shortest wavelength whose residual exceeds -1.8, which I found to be 724.18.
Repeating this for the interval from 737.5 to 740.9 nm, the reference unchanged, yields 739.01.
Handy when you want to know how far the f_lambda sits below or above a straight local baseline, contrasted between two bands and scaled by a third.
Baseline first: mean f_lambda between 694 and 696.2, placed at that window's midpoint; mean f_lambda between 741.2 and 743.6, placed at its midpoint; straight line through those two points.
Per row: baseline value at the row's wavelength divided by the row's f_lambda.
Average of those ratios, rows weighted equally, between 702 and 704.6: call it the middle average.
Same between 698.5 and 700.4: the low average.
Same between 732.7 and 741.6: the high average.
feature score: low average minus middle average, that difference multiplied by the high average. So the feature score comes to -0.12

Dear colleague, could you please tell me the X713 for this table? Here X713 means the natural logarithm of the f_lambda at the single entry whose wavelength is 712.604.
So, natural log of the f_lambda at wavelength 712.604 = 2.38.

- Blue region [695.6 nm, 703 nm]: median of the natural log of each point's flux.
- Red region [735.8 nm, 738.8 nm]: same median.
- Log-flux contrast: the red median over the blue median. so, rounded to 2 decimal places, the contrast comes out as 0.87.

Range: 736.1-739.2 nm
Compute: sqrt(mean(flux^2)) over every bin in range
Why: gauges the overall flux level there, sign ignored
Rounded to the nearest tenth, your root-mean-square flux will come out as 10.2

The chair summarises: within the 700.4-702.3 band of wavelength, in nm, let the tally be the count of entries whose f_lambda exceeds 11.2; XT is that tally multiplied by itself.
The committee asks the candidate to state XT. 36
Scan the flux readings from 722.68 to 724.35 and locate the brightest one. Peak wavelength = 724.183 nm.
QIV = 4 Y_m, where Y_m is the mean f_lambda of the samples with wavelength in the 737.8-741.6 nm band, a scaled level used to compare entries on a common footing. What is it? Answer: 40.2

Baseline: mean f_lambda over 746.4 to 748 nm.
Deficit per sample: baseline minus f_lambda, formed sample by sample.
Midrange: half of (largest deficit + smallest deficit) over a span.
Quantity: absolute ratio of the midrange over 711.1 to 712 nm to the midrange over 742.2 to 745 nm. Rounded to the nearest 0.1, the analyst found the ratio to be 1.0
